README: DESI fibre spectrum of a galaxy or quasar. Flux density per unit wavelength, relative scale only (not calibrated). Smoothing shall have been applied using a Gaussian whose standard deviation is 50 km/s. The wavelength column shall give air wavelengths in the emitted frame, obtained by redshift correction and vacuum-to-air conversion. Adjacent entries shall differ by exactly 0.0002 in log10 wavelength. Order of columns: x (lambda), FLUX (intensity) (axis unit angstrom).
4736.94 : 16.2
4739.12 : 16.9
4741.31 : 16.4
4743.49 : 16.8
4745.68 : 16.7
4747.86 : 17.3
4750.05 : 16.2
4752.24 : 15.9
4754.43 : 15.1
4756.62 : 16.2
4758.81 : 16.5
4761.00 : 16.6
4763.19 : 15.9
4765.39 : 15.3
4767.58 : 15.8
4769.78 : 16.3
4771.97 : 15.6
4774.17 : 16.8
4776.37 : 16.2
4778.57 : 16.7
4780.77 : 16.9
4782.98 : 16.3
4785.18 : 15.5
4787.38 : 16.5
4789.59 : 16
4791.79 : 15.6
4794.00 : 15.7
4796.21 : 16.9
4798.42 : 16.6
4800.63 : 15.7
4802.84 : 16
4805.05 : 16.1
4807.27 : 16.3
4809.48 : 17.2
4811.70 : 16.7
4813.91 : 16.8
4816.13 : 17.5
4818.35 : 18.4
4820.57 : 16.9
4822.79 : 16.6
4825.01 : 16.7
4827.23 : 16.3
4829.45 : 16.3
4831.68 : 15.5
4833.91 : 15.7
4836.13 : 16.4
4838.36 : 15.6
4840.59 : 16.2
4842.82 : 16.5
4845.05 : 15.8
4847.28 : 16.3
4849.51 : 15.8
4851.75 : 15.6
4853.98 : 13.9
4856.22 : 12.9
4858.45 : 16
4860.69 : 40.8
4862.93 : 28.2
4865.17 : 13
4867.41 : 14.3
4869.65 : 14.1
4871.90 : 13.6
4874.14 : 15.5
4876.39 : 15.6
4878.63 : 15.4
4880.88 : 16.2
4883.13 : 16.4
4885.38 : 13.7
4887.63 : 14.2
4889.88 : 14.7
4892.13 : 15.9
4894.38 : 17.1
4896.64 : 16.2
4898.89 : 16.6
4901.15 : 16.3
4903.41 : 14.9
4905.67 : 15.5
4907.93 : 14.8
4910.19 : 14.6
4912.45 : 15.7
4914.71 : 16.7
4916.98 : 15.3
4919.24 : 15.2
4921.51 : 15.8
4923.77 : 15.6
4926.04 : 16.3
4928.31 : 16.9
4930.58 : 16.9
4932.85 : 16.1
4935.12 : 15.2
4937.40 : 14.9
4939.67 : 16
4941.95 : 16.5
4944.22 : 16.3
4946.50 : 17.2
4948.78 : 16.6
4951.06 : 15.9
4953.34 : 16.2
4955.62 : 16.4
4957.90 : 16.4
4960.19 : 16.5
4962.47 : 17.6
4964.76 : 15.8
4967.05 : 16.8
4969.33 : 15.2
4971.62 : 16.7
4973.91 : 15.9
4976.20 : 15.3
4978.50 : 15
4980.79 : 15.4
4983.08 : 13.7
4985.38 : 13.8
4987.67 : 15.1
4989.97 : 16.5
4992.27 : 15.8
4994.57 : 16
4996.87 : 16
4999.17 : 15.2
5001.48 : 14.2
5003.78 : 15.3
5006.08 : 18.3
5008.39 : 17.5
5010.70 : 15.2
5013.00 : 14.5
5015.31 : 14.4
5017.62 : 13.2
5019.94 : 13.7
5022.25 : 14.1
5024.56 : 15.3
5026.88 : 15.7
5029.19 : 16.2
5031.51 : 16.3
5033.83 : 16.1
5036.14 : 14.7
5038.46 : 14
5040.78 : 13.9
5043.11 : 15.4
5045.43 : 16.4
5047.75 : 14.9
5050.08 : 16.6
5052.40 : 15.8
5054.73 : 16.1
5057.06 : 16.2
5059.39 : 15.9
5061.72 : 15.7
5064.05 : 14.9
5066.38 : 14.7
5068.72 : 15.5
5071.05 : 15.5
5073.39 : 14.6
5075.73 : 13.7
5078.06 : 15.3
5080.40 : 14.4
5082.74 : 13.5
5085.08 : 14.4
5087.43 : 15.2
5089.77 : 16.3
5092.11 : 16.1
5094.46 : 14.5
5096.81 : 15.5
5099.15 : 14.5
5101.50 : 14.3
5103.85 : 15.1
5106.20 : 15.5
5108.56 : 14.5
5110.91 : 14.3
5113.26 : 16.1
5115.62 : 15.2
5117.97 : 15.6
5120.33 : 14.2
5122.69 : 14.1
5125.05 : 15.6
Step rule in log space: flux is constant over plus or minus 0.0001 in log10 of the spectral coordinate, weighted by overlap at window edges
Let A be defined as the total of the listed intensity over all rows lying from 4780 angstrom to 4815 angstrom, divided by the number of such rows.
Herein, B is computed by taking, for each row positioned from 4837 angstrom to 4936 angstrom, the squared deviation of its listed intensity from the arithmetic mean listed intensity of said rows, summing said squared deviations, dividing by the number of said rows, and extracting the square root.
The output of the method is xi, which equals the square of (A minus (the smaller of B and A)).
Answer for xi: 144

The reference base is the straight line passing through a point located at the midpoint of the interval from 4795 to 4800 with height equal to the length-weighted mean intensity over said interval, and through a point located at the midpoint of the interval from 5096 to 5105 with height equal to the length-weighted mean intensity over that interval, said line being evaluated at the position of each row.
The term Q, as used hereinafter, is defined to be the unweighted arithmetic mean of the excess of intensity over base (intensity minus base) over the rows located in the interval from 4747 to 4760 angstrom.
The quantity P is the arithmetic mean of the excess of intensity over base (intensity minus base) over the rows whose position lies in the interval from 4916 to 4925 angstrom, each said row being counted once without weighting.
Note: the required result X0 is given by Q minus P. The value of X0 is -0.3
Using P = -0.4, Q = -0.7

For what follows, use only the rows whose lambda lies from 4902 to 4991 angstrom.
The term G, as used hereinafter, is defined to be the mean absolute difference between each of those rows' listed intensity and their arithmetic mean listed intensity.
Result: 0.71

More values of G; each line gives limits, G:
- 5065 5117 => 0.63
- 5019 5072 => 0.71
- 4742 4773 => 0.48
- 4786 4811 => 0.42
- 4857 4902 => 3.46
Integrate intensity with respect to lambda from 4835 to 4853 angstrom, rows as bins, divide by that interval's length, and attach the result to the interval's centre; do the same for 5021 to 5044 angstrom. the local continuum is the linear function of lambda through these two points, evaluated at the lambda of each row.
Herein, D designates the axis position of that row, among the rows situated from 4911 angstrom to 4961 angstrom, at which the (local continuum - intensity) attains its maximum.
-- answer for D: 4937.40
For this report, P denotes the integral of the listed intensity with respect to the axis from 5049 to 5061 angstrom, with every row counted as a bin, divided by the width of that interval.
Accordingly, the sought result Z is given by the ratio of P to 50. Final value 0.32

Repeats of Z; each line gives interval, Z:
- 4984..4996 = 0.31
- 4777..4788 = 0.33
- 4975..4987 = 0.29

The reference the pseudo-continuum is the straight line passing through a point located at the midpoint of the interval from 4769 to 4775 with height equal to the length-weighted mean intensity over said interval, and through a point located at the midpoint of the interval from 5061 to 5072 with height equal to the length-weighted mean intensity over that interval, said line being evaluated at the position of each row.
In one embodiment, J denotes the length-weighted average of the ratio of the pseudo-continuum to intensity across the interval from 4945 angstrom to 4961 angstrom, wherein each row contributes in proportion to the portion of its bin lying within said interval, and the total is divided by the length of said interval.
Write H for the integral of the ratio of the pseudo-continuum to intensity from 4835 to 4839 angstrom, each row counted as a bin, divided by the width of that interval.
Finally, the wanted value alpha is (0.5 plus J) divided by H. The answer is 1.45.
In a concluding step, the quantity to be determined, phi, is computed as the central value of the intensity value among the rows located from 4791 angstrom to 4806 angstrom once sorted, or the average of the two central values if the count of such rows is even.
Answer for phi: 16.0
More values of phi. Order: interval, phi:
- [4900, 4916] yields 15.5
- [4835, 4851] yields 16.2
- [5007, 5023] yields 14.4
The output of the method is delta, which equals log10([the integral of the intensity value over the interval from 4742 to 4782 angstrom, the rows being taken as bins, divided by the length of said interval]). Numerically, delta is 1.21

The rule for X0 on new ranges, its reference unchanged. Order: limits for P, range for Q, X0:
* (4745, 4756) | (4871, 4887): -0.3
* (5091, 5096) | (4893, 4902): 0.1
